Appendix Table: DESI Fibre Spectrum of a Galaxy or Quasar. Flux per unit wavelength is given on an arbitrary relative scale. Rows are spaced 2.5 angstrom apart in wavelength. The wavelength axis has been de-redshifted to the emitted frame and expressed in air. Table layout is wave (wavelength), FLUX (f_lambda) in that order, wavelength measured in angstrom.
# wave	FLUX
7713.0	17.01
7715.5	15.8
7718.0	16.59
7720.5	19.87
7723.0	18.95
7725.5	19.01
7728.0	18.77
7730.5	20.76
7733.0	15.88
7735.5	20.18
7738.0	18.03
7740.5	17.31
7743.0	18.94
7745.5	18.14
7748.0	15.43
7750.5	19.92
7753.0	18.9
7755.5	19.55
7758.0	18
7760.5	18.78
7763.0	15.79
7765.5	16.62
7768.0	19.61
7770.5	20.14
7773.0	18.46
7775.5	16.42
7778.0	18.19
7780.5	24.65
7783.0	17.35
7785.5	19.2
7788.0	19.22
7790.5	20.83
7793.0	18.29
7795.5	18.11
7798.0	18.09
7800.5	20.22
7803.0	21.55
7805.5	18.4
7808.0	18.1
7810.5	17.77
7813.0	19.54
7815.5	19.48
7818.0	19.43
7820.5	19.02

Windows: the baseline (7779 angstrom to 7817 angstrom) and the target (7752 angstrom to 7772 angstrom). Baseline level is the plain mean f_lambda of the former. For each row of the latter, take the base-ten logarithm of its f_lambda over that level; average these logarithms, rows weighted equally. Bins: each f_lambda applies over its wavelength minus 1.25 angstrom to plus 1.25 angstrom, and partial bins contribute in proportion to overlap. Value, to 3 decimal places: -0.023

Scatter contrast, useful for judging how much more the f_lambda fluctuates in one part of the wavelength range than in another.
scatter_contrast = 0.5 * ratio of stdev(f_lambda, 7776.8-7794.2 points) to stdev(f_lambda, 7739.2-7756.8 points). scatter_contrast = 0.80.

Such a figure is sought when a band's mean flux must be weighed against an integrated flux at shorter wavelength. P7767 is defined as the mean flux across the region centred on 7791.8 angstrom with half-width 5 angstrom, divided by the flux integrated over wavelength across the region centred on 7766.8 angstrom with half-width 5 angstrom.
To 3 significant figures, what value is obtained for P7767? 0.106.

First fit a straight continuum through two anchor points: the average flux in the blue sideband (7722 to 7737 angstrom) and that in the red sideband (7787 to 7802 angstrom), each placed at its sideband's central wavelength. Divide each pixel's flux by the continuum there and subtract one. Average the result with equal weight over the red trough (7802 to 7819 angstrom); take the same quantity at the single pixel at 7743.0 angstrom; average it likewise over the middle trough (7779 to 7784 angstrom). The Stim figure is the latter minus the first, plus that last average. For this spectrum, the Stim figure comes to 0.10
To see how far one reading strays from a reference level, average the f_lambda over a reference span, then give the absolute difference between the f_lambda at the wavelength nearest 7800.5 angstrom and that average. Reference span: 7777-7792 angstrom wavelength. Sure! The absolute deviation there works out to 0.3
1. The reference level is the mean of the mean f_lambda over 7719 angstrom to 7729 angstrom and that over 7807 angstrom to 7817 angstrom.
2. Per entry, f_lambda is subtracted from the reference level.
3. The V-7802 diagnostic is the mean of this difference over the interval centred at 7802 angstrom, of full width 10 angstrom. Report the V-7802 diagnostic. -0.6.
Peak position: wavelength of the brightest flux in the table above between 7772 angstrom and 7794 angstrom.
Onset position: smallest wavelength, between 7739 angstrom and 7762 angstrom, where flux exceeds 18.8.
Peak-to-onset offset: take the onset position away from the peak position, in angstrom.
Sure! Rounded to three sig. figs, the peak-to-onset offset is 37.5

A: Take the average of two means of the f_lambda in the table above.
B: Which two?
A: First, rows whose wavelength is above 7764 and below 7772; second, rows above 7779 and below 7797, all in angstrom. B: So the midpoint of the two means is 19.2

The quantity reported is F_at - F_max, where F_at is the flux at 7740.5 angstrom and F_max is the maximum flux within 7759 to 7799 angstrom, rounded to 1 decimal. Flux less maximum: -7.3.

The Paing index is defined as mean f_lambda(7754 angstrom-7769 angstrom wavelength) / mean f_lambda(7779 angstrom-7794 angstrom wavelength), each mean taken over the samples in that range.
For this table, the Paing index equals 0.91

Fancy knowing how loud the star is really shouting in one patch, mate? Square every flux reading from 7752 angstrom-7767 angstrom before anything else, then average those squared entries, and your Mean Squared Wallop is 324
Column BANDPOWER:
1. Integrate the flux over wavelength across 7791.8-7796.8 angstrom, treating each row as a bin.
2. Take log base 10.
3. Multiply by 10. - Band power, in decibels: 19.6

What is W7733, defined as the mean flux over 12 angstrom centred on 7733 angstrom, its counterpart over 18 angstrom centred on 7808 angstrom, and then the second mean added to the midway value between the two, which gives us 38.3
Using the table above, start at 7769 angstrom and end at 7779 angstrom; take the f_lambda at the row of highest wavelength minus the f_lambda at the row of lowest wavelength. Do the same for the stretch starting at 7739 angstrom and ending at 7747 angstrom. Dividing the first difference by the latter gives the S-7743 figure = -2.3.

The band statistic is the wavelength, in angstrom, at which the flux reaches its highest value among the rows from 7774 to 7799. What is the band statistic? 7780.5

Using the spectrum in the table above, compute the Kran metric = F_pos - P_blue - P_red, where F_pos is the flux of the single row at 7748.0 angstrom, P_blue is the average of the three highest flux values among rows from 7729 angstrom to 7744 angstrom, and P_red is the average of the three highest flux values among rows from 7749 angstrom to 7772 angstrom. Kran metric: -24.4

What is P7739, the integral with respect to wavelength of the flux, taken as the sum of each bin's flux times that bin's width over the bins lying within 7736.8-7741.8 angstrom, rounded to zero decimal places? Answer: 88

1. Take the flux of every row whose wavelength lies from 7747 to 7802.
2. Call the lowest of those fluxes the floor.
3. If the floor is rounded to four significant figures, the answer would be 15.43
